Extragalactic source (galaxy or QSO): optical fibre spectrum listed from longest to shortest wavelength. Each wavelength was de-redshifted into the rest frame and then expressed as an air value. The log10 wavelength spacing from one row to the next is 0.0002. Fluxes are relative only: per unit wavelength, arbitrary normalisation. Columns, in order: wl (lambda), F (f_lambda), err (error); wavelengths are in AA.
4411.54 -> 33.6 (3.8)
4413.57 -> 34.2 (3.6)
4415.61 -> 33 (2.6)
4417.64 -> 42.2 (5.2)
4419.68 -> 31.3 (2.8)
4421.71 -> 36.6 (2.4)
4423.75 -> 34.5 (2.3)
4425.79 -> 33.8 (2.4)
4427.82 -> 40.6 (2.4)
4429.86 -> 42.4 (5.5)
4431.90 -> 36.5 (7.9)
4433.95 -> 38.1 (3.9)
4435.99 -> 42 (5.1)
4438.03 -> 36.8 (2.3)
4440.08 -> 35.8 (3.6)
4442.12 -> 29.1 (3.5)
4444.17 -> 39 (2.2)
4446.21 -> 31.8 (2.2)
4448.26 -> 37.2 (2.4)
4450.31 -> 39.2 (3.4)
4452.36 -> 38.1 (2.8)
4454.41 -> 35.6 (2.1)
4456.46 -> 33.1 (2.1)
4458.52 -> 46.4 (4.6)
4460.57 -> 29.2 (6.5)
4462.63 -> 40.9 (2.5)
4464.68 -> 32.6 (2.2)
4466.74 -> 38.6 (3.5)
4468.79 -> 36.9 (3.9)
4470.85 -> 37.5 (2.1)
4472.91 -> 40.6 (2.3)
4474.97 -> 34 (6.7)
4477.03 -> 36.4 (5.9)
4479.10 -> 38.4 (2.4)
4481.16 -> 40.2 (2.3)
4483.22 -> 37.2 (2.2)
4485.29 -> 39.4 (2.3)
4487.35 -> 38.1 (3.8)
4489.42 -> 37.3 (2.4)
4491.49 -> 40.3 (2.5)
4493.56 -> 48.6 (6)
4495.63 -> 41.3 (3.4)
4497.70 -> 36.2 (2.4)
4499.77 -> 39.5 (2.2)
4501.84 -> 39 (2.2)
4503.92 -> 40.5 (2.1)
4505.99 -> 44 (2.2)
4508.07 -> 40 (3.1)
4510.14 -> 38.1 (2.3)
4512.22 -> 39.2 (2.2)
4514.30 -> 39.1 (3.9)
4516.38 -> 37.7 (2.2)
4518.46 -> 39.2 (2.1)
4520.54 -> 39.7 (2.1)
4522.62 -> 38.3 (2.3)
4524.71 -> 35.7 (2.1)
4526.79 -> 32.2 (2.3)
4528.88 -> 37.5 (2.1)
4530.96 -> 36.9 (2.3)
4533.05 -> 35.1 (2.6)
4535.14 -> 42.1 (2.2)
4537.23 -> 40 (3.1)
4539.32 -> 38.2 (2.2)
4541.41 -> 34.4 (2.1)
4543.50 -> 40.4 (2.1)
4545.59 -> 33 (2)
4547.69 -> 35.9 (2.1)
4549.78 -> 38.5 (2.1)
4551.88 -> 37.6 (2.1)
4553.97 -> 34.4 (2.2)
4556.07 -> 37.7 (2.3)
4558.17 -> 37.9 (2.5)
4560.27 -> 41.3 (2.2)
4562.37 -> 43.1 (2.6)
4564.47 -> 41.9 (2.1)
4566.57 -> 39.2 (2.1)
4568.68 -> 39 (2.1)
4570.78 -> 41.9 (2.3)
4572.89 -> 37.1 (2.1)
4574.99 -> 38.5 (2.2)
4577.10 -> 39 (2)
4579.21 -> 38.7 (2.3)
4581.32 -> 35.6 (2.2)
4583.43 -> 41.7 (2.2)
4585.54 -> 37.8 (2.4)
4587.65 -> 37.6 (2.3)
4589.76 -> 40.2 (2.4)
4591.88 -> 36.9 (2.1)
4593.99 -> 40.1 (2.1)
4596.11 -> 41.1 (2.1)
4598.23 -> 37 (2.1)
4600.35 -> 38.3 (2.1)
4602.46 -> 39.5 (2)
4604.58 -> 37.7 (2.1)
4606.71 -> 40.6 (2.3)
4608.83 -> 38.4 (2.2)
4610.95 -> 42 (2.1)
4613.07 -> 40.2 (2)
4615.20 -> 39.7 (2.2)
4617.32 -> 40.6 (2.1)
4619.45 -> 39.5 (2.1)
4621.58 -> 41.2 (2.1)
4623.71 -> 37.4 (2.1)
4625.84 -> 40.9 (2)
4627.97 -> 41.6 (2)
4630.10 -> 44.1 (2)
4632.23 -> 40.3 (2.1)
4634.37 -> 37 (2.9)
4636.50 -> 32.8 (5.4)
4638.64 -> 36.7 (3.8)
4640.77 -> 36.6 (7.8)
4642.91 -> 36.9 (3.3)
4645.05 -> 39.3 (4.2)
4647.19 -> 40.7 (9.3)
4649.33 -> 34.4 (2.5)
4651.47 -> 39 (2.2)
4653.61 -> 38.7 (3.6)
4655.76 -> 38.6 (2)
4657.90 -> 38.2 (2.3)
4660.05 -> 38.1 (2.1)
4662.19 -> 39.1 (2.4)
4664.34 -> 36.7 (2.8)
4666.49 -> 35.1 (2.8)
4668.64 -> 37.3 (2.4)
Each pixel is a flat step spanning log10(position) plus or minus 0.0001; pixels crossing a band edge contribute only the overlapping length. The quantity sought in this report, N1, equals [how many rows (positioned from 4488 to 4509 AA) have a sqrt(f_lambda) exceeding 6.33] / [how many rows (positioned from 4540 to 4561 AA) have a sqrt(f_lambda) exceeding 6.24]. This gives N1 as 2.5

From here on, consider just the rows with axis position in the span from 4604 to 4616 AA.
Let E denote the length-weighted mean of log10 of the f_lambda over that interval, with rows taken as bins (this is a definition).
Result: 1.60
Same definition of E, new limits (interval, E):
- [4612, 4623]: 1.60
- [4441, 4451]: 1.54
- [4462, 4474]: 1.58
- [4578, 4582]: 1.57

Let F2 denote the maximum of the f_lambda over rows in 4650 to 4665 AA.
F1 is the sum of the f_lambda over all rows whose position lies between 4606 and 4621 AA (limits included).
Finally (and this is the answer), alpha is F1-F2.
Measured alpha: 242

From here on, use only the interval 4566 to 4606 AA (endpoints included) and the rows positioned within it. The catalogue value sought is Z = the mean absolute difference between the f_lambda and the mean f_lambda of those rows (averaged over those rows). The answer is 1.3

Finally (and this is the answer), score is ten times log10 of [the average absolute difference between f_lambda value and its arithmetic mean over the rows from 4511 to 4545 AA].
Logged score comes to 3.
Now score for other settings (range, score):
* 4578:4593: 2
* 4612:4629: 0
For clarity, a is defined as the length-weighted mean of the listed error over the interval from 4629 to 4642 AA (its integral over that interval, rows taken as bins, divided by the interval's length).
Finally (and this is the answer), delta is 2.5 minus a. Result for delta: -1.5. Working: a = 4.0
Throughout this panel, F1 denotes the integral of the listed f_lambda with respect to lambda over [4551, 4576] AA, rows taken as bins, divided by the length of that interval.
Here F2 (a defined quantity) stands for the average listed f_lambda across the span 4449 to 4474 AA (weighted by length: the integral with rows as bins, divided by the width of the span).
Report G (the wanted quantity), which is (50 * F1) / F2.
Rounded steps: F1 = 39.2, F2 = 37.4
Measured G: 52.4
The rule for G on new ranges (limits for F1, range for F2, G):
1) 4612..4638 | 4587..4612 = 50.5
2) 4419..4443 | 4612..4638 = 46.2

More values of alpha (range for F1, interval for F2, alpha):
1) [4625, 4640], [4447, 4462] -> 227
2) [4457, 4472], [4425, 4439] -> 220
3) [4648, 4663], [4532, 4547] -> 224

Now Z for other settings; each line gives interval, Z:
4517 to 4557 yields 2.1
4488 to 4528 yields 2.1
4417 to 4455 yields 2.8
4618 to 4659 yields 2.0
